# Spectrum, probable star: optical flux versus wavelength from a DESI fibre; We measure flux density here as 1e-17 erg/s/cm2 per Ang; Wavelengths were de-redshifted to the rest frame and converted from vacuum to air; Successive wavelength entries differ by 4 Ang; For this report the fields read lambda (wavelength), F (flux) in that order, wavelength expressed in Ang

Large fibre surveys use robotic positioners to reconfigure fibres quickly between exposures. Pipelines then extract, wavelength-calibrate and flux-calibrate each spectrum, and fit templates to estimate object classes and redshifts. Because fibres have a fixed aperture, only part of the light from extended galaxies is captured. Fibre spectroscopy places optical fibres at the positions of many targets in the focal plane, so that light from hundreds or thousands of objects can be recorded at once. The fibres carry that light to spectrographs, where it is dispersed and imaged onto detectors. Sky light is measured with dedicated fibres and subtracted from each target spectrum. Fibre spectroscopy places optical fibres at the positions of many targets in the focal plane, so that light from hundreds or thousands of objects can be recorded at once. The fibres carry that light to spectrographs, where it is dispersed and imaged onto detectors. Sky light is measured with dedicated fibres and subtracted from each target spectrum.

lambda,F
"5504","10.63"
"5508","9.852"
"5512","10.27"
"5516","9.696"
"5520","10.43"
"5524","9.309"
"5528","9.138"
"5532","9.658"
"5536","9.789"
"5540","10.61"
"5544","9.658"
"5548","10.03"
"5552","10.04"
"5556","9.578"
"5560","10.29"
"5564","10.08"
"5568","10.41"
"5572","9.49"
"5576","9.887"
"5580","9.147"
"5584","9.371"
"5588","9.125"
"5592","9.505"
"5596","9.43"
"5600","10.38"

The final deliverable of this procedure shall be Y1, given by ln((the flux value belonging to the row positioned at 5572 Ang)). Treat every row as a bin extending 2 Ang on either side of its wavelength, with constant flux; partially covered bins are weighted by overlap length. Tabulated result 2.25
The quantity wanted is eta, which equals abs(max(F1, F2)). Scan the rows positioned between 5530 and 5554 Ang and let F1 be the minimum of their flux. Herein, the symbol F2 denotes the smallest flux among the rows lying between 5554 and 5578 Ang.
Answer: 9.7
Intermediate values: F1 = 9.658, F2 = 9.49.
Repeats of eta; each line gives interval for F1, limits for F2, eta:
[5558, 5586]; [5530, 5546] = 9.7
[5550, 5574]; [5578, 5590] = 9.5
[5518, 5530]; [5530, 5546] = 9.7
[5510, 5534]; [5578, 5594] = 9.1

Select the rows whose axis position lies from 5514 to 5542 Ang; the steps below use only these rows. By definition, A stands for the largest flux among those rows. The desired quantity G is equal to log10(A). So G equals 1.026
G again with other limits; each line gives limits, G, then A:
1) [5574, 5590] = 0.995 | 9.887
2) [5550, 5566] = 1.012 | 10.29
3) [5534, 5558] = 1.026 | 10.61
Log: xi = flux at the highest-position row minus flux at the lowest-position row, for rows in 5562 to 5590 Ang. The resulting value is -1.0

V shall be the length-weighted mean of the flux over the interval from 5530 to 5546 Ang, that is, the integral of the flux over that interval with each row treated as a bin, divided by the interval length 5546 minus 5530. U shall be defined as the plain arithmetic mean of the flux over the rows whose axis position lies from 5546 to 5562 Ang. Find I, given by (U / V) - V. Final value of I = -8.9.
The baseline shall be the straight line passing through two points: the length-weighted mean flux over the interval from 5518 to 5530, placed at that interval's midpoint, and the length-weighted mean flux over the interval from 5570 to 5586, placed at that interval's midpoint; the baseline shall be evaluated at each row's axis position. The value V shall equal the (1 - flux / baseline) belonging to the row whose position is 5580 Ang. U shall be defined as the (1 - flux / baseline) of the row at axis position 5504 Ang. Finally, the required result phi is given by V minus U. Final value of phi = 0.13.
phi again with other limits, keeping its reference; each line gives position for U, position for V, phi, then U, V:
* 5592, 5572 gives 0.01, -0.007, 0.00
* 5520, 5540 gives -0.03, -0.082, -0.11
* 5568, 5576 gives 0.05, -0.096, -0.04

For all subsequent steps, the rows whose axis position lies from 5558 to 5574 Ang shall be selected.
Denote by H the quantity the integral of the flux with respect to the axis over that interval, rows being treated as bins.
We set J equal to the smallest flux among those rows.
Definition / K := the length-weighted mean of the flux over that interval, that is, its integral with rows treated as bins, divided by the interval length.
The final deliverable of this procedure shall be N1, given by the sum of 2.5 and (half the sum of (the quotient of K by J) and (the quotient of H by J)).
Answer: 12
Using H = 161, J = 9.49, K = 10.1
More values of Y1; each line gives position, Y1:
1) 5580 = 2.21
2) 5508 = 2.29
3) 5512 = 2.33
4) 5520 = 2.34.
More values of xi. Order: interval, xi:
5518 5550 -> -0.4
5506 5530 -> -0.7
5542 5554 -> 0.4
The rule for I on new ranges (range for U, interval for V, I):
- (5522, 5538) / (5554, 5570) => -9.2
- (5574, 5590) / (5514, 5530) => -8.7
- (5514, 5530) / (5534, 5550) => -9.1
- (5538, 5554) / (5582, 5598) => -8.3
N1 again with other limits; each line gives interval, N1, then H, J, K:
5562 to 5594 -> 20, 308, 9.125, 9.6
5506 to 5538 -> 20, 313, 9.138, 9.8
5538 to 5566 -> 18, 281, 9.578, 10.0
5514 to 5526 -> 9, 118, 9.309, 9.8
